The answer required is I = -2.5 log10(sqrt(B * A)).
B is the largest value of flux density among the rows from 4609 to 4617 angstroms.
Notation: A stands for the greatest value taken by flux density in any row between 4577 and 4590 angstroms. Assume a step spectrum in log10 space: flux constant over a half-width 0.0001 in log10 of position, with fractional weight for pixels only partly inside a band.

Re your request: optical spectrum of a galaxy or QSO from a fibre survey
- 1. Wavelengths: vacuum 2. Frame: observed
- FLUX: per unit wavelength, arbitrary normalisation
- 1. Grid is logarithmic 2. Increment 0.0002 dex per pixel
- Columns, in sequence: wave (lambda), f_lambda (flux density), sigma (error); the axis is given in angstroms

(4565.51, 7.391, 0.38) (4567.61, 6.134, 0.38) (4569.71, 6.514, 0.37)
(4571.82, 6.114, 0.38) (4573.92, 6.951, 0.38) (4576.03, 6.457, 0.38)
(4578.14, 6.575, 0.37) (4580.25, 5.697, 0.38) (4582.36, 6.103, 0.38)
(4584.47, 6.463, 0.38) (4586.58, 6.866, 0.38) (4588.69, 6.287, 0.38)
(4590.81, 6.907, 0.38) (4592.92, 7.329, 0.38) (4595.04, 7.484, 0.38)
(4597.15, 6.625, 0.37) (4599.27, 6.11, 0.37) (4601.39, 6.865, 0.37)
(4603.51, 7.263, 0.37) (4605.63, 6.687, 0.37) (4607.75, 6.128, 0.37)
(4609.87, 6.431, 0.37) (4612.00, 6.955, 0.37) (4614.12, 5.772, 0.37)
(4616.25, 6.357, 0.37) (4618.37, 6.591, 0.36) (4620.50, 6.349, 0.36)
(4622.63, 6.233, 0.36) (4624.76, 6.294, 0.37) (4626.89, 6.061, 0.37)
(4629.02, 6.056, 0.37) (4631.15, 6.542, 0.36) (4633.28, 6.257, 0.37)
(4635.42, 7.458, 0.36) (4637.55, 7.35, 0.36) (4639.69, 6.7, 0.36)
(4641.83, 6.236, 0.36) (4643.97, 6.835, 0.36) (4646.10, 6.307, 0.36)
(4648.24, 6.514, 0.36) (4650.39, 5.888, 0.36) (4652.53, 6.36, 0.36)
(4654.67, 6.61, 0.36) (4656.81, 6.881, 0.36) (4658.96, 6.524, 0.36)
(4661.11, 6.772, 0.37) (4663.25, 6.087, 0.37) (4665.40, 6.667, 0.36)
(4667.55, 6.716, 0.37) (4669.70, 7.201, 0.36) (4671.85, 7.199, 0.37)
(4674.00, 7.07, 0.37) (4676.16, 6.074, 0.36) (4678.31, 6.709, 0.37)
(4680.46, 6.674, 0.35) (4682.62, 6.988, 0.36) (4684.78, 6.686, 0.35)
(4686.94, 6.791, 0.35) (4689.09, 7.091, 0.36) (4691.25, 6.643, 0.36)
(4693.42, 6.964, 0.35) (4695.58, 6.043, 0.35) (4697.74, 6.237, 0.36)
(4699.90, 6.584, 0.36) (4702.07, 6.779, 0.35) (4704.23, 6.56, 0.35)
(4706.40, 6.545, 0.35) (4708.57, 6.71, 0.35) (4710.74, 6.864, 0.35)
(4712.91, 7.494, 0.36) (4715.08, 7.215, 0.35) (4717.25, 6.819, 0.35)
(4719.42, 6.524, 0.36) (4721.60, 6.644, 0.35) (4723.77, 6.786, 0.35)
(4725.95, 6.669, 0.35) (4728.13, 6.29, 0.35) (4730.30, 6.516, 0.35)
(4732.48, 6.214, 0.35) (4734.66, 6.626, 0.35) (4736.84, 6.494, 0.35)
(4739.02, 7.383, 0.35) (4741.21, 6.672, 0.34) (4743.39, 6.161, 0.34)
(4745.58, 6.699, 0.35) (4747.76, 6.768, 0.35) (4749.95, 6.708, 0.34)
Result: -2.10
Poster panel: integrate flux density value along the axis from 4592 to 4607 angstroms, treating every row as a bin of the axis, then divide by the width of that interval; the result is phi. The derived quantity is 6.89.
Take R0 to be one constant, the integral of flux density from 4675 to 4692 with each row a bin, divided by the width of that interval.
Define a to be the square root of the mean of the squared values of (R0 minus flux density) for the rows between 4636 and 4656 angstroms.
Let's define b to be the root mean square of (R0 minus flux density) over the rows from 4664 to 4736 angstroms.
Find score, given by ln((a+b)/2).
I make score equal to -0.98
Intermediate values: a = 0.43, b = 0.32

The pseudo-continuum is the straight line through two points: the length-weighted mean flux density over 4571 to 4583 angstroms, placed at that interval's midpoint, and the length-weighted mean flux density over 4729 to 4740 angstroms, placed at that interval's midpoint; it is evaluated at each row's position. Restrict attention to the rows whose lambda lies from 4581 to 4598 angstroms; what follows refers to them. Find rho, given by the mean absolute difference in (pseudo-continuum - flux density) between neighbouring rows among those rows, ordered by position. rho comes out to 0.48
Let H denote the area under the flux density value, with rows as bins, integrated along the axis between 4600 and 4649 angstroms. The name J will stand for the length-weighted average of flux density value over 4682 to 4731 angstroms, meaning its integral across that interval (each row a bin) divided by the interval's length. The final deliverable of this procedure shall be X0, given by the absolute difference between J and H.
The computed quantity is 313.3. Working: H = 320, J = 6.71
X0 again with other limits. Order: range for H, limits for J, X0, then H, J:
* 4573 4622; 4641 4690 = 315.3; 322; 6.65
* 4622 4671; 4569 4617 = 314.5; 321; 6.56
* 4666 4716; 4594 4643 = 332.1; 339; 6.56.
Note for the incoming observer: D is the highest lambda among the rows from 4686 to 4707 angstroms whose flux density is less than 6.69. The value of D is 4706.40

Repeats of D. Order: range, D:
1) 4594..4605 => 4599.27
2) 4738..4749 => 4743.39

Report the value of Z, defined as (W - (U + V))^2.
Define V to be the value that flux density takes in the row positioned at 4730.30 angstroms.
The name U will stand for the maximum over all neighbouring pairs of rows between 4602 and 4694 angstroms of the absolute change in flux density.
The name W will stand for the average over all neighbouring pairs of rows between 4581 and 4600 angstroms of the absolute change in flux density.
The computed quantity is 52.2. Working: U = 1.20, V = 6.516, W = 0.489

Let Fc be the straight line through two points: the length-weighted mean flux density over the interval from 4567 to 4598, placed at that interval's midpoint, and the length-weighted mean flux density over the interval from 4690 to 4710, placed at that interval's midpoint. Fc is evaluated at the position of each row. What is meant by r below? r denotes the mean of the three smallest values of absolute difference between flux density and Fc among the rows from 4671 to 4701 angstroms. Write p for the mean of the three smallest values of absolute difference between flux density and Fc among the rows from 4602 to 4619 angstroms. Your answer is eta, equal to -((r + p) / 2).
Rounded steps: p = 0.091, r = 0.06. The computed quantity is -0.077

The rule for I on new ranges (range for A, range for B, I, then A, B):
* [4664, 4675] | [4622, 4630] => -2.07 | 7.201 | 6.294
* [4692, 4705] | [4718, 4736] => -2.09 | 6.964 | 6.786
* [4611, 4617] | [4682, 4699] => -2.12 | 6.955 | 7.091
